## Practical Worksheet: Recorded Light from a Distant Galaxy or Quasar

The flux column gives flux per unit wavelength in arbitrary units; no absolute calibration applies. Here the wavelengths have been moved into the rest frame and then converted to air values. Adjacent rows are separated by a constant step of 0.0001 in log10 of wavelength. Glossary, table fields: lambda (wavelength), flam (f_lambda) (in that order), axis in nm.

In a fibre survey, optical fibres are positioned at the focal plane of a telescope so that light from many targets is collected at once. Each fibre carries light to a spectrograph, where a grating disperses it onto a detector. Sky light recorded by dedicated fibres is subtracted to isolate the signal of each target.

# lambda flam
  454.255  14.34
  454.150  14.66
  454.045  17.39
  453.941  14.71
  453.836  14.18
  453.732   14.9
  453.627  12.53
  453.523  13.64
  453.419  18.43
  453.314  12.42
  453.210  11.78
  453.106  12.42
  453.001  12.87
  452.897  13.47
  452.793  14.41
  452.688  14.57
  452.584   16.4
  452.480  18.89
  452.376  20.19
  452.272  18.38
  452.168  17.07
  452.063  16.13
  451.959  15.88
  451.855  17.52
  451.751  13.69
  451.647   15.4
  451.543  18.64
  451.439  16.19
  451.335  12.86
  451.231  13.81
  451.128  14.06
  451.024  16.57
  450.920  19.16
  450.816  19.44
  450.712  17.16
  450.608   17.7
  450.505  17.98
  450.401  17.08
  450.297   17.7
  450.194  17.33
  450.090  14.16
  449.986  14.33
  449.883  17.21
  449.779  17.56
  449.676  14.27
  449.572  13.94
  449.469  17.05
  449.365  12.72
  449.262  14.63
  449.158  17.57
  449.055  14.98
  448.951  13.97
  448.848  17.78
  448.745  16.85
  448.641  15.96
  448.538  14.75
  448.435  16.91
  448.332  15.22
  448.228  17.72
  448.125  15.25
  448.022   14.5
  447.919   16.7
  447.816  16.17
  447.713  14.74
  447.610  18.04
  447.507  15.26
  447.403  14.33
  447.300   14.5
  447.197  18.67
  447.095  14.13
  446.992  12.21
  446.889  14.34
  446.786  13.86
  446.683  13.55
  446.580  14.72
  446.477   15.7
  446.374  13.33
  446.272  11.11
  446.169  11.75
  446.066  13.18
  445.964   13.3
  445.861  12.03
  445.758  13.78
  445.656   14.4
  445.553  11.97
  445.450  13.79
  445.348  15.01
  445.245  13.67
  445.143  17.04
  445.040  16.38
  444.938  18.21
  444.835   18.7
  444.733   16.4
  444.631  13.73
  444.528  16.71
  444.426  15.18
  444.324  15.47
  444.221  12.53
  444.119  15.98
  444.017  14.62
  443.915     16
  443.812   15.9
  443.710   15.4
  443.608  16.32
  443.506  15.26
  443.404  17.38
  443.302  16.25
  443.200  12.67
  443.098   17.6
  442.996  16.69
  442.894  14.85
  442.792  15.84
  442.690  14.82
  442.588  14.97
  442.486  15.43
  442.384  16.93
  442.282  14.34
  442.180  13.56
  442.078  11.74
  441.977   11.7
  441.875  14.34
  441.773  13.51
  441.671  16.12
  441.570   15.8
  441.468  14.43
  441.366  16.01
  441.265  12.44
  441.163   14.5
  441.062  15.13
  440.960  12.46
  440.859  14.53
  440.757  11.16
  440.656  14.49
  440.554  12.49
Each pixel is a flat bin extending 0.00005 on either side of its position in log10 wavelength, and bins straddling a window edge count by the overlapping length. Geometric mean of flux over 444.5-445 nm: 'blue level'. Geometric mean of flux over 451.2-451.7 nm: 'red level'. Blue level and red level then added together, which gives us 31.9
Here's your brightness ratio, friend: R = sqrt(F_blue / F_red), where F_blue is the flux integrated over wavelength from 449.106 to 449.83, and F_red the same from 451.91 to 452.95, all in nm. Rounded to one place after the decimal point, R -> 0.8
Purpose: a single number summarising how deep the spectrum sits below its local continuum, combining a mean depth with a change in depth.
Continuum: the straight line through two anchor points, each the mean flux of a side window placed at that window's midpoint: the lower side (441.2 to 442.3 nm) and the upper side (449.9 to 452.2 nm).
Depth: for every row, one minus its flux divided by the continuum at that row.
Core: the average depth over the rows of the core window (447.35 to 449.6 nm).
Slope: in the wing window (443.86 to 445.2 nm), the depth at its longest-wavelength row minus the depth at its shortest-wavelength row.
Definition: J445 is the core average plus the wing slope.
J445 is -0.05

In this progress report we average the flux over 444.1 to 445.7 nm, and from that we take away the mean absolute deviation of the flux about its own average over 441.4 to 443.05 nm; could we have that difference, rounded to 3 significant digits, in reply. 14.2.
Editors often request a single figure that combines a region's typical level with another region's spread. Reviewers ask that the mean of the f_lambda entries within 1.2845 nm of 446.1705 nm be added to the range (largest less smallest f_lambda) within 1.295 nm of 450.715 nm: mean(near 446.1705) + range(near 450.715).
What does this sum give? 20.8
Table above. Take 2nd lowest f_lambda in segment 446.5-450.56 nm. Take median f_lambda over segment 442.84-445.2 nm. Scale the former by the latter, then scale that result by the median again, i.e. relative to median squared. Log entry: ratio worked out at 0.050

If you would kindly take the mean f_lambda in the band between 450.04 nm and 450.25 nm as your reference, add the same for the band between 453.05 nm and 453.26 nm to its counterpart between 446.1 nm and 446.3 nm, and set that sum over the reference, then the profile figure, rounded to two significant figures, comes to 1.5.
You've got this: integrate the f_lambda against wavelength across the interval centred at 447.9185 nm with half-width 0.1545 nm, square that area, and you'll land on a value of 23.9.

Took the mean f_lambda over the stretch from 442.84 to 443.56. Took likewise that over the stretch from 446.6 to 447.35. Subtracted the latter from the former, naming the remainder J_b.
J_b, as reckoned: 1.3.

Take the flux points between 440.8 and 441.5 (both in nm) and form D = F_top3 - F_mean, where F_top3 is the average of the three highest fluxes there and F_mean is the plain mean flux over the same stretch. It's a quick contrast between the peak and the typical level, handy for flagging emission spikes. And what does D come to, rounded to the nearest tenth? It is 1.0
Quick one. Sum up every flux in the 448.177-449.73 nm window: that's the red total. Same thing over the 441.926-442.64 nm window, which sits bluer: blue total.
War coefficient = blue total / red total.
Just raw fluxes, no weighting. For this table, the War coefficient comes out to 0.4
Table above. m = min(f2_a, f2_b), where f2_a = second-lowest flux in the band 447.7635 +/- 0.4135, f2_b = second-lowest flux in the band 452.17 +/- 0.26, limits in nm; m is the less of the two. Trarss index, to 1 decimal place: 14.5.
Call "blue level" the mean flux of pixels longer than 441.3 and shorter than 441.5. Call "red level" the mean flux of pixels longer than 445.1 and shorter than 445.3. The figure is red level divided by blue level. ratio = 1.01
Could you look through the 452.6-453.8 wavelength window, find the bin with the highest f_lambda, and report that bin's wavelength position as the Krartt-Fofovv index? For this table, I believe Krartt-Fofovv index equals 453.419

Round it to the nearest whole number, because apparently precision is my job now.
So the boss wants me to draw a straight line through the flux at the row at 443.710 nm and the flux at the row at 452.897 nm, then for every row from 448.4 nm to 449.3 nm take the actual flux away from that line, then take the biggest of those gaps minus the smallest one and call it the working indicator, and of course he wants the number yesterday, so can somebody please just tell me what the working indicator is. 4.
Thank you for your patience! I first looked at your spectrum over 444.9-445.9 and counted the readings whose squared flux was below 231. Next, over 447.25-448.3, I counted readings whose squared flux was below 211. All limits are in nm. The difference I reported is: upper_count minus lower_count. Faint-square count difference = -4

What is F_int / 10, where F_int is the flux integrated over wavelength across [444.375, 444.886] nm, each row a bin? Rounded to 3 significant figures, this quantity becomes 0.826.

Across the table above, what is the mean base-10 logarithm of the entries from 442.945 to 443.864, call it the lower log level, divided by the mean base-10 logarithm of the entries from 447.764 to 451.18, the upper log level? 0.995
